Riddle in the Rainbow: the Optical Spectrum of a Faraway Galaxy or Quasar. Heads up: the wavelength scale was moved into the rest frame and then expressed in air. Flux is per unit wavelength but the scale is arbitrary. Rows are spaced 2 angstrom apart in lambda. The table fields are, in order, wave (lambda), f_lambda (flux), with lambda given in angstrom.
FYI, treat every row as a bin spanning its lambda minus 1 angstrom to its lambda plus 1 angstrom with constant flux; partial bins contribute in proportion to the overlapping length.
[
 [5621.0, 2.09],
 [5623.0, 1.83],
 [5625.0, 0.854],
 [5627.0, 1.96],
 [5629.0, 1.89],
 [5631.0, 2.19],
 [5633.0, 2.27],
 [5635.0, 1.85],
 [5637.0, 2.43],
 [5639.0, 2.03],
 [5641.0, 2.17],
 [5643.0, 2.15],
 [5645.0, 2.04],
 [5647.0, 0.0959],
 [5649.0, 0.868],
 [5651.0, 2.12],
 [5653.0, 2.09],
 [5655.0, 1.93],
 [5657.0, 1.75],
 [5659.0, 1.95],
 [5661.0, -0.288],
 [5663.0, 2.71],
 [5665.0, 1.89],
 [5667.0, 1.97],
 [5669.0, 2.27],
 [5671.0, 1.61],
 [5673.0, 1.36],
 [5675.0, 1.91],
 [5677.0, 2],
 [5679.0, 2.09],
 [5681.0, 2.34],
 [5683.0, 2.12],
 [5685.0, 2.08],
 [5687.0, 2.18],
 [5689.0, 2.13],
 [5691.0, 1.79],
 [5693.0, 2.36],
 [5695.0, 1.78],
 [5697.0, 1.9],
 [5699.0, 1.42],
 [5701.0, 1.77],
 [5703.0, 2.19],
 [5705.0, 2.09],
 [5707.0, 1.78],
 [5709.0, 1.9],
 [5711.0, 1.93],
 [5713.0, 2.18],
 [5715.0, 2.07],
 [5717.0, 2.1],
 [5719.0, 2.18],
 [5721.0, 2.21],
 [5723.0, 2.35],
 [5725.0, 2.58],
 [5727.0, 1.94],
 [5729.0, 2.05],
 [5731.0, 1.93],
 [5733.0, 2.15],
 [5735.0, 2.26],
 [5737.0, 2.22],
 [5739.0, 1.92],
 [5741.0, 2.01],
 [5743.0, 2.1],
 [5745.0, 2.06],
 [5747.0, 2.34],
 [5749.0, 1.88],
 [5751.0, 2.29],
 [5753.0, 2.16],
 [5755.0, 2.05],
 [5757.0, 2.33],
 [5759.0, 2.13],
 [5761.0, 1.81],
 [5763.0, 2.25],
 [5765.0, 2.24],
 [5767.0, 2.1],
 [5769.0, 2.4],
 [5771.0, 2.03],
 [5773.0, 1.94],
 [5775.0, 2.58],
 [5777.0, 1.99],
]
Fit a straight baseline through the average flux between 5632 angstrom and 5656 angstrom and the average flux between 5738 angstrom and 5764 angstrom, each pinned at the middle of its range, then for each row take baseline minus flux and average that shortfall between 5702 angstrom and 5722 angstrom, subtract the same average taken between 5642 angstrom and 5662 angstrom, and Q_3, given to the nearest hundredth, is -0.44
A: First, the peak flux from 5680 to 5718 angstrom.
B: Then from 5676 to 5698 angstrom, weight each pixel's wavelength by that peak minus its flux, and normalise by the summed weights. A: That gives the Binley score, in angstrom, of 5688.4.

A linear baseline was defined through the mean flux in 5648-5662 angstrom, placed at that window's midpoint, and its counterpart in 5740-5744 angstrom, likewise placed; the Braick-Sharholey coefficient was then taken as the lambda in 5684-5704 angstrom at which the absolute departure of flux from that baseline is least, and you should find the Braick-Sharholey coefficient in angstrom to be 5701.0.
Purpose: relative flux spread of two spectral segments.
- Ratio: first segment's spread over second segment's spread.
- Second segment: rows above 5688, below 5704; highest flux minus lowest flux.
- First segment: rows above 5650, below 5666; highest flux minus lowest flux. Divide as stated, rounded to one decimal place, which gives 3.2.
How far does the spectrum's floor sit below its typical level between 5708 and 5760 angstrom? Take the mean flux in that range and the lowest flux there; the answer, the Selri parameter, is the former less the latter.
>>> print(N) 0.2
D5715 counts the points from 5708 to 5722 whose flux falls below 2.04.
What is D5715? 2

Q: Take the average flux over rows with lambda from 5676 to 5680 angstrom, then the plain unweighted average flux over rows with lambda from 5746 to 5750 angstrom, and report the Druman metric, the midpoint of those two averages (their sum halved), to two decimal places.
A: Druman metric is 2.08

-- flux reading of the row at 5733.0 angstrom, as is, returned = 2.15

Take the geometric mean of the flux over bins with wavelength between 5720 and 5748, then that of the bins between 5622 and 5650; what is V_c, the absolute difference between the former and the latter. 0.7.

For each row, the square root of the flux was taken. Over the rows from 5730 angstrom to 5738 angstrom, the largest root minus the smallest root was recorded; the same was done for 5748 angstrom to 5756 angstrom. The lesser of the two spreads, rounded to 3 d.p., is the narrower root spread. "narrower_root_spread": 0.114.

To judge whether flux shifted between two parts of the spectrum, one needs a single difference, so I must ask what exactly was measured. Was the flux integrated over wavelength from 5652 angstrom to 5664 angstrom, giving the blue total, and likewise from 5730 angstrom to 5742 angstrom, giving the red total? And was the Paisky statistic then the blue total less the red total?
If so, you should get -4.7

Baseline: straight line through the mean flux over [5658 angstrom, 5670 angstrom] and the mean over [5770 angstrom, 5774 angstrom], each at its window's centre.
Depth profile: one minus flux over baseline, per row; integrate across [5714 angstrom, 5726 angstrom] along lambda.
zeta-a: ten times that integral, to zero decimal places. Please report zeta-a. -24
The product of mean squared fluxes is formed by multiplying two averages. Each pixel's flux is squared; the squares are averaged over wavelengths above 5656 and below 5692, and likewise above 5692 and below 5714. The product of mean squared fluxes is 14.9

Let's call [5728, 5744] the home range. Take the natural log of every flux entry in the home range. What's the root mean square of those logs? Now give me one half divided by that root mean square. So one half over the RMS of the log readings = 0.68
